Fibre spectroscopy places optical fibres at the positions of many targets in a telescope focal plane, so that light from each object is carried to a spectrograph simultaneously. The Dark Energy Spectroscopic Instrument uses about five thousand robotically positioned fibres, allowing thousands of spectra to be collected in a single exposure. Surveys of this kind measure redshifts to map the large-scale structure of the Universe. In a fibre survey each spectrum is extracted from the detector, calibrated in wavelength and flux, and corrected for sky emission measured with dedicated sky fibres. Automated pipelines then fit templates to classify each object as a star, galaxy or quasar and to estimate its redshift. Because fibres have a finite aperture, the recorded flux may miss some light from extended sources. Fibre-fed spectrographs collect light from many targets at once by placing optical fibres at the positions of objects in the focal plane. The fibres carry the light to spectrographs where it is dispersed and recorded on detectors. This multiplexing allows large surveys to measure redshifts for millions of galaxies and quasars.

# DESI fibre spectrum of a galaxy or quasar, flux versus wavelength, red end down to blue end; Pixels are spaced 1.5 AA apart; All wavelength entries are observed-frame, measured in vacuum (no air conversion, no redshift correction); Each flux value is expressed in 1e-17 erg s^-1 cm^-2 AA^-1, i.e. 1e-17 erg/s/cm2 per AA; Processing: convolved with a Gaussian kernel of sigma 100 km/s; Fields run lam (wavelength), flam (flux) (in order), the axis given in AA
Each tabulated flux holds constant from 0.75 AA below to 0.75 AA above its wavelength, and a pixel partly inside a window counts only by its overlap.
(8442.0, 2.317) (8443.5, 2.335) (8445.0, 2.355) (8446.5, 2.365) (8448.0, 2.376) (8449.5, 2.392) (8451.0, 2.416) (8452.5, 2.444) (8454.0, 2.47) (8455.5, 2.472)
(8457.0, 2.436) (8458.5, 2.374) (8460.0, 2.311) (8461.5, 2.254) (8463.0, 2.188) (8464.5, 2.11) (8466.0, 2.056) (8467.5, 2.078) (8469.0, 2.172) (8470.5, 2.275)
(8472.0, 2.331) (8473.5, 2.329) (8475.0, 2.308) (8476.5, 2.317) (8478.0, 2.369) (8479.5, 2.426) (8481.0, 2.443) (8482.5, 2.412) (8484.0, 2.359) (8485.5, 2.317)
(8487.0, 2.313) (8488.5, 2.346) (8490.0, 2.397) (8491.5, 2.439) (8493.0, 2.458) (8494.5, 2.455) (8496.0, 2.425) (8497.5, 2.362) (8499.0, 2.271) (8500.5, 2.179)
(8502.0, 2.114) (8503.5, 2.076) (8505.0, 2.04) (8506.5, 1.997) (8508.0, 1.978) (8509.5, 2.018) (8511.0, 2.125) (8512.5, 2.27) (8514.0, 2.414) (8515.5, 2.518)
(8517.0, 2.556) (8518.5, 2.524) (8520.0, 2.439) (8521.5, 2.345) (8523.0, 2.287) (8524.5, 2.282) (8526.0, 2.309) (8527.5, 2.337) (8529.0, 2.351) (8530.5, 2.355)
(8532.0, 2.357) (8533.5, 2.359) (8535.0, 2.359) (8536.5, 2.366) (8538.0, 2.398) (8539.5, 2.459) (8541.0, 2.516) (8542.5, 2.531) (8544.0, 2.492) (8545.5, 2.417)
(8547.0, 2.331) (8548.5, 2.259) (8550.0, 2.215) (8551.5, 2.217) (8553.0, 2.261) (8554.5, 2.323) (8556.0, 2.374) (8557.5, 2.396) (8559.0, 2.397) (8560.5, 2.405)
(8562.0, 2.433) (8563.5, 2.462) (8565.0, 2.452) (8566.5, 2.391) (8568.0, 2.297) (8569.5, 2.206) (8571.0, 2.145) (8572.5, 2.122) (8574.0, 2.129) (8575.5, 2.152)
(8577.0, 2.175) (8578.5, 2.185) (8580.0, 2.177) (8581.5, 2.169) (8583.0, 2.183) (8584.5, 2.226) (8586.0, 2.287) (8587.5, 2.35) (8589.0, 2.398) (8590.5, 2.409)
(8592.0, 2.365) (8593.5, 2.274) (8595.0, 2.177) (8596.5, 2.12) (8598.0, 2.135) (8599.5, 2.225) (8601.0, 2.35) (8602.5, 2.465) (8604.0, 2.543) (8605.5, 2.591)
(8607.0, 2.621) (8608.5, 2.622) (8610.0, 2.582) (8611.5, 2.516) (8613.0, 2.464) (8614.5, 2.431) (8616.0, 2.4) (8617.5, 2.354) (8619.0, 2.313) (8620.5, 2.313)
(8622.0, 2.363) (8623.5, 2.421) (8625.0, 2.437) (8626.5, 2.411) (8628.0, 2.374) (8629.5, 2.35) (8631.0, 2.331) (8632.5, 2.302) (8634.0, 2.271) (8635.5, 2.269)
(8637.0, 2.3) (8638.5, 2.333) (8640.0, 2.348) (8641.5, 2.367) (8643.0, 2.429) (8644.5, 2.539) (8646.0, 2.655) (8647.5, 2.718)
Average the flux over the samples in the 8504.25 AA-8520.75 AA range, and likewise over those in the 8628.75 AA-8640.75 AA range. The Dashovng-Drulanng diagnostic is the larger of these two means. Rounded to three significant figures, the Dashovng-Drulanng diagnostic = 2.31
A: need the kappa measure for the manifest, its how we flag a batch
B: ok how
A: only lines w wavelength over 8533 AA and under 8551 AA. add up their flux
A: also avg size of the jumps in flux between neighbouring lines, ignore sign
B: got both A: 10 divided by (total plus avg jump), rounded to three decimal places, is 0.348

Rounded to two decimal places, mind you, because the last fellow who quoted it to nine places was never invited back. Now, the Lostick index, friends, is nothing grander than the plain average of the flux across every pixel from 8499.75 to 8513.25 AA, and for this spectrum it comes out 2.09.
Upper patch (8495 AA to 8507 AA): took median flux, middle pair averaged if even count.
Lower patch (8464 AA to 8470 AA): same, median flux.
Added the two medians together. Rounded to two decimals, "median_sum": 4.24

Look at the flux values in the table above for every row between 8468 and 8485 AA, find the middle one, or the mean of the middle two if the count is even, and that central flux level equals 2.33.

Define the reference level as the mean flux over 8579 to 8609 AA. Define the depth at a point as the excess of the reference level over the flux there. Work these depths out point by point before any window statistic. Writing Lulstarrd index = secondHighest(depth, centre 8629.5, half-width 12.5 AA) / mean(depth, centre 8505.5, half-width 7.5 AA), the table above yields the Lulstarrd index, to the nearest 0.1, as 0.3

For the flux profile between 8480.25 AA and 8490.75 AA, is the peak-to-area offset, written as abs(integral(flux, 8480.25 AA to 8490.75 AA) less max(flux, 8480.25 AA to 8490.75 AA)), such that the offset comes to 22.44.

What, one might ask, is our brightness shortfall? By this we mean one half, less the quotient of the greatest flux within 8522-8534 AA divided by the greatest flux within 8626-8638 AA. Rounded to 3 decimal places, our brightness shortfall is -0.478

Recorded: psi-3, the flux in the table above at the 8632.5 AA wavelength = 2.302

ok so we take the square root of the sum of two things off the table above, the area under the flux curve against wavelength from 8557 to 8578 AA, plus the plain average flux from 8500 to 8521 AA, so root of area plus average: 7.10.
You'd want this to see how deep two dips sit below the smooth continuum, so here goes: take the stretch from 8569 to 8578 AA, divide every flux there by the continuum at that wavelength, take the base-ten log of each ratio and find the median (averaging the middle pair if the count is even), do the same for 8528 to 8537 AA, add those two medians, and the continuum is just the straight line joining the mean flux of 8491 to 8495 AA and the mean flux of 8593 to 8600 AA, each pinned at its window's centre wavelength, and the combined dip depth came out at -0.02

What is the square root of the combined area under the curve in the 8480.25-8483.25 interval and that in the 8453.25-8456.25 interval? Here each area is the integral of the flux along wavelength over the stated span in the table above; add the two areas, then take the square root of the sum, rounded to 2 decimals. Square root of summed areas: 3.83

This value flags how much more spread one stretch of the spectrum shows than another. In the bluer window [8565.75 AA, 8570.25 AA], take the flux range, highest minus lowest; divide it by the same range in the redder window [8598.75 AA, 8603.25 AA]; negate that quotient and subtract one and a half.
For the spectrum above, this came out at -2.27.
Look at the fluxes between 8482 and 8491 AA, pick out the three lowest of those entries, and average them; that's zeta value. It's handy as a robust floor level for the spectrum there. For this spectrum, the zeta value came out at 2.33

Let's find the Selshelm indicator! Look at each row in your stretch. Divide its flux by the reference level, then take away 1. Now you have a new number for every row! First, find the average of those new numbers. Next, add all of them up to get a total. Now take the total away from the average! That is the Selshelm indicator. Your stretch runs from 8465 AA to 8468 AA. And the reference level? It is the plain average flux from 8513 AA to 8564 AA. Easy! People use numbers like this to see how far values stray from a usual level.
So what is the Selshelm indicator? 0.13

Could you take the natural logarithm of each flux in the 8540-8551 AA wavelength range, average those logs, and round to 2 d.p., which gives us 0.87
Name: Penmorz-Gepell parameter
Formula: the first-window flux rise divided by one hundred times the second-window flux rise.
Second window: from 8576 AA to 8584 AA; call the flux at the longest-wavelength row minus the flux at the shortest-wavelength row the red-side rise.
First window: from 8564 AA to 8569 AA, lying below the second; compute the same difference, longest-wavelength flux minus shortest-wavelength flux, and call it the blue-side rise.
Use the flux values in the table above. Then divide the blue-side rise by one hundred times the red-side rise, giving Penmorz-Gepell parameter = -0.19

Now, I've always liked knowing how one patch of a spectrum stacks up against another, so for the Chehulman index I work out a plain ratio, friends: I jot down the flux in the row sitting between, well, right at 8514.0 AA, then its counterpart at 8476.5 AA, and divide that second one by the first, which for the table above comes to 0.960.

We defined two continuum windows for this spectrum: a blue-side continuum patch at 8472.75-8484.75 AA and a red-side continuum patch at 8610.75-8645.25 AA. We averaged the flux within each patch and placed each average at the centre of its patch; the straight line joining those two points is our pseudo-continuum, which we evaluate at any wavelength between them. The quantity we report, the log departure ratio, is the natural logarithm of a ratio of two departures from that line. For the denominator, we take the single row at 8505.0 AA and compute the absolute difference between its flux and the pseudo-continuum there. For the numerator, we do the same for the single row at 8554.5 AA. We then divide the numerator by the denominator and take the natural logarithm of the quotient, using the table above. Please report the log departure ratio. -1.9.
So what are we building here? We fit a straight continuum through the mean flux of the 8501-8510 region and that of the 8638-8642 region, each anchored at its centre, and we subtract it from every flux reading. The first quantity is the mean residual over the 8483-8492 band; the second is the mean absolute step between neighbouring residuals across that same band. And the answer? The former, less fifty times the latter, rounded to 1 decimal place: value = -1.3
